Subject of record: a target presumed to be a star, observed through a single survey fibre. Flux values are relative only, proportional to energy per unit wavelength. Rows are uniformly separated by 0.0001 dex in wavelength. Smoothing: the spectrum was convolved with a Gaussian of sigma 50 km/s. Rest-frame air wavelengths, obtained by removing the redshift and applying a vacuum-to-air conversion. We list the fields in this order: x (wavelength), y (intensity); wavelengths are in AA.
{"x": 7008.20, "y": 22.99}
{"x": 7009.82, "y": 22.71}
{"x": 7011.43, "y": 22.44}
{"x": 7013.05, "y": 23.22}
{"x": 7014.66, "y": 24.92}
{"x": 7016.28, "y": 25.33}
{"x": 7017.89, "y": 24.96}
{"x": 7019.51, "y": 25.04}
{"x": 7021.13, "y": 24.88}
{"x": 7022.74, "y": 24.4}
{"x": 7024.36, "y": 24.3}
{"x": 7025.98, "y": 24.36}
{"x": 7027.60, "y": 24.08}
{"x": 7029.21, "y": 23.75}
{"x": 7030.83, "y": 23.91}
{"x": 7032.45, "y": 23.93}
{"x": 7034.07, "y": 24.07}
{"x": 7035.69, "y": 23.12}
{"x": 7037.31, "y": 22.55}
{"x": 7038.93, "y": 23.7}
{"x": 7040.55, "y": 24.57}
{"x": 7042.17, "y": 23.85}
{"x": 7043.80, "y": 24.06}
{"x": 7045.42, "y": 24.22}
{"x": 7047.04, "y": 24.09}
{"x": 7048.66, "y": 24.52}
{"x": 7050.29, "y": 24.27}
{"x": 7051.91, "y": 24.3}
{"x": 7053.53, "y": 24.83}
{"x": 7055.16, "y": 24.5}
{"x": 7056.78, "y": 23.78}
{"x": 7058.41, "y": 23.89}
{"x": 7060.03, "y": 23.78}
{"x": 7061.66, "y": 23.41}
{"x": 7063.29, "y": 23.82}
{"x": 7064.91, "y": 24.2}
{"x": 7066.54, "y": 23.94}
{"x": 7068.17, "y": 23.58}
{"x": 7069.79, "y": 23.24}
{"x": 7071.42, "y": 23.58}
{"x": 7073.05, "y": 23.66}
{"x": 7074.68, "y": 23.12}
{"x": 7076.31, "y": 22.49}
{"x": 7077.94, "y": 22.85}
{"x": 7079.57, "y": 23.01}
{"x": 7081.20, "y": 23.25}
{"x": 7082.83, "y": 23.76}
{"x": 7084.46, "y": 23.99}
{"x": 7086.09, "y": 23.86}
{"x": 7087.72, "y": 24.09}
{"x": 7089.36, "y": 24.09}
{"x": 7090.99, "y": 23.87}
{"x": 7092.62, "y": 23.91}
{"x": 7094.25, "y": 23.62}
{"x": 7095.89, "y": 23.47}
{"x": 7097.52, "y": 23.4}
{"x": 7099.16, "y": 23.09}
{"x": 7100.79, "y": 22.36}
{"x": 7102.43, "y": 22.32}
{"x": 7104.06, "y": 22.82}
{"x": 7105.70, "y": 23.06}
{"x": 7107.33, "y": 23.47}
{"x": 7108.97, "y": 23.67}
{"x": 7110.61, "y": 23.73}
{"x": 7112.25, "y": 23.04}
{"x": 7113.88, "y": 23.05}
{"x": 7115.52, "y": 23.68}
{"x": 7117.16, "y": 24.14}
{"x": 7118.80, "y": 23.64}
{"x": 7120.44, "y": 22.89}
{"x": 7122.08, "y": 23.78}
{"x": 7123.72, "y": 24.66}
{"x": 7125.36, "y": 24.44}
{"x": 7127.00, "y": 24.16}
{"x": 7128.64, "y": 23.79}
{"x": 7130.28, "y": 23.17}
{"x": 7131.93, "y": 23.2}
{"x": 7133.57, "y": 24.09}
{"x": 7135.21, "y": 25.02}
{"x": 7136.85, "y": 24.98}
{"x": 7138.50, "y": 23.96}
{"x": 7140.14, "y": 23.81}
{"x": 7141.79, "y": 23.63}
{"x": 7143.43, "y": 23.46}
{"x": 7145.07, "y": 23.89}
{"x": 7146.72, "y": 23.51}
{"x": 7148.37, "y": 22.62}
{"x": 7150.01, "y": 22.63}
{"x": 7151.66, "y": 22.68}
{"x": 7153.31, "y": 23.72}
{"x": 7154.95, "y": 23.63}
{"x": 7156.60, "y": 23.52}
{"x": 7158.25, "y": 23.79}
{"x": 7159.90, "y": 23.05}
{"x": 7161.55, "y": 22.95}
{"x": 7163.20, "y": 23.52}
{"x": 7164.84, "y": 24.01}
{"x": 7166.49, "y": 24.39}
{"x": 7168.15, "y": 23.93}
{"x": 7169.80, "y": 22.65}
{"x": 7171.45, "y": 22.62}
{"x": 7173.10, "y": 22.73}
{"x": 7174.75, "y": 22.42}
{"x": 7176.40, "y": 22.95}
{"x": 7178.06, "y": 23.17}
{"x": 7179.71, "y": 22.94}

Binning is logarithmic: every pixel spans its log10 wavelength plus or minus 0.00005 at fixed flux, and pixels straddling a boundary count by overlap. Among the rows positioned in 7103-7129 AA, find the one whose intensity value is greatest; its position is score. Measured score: 7123.72 AA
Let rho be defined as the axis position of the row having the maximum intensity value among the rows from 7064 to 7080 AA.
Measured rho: 7064.91 AA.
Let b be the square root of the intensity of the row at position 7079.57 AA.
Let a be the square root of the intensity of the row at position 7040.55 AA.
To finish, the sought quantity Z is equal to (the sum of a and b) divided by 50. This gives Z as 0.195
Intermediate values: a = 4.96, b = 4.80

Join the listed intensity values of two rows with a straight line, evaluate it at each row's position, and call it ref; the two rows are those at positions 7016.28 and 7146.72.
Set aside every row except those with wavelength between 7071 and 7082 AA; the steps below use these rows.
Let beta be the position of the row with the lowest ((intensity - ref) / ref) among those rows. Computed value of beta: 7076.31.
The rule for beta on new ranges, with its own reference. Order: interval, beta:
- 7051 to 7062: 7061.66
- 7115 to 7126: 7120.44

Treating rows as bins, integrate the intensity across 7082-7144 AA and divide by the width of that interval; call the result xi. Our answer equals 23.7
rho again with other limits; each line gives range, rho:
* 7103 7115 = 7110.61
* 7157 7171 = 7166.49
